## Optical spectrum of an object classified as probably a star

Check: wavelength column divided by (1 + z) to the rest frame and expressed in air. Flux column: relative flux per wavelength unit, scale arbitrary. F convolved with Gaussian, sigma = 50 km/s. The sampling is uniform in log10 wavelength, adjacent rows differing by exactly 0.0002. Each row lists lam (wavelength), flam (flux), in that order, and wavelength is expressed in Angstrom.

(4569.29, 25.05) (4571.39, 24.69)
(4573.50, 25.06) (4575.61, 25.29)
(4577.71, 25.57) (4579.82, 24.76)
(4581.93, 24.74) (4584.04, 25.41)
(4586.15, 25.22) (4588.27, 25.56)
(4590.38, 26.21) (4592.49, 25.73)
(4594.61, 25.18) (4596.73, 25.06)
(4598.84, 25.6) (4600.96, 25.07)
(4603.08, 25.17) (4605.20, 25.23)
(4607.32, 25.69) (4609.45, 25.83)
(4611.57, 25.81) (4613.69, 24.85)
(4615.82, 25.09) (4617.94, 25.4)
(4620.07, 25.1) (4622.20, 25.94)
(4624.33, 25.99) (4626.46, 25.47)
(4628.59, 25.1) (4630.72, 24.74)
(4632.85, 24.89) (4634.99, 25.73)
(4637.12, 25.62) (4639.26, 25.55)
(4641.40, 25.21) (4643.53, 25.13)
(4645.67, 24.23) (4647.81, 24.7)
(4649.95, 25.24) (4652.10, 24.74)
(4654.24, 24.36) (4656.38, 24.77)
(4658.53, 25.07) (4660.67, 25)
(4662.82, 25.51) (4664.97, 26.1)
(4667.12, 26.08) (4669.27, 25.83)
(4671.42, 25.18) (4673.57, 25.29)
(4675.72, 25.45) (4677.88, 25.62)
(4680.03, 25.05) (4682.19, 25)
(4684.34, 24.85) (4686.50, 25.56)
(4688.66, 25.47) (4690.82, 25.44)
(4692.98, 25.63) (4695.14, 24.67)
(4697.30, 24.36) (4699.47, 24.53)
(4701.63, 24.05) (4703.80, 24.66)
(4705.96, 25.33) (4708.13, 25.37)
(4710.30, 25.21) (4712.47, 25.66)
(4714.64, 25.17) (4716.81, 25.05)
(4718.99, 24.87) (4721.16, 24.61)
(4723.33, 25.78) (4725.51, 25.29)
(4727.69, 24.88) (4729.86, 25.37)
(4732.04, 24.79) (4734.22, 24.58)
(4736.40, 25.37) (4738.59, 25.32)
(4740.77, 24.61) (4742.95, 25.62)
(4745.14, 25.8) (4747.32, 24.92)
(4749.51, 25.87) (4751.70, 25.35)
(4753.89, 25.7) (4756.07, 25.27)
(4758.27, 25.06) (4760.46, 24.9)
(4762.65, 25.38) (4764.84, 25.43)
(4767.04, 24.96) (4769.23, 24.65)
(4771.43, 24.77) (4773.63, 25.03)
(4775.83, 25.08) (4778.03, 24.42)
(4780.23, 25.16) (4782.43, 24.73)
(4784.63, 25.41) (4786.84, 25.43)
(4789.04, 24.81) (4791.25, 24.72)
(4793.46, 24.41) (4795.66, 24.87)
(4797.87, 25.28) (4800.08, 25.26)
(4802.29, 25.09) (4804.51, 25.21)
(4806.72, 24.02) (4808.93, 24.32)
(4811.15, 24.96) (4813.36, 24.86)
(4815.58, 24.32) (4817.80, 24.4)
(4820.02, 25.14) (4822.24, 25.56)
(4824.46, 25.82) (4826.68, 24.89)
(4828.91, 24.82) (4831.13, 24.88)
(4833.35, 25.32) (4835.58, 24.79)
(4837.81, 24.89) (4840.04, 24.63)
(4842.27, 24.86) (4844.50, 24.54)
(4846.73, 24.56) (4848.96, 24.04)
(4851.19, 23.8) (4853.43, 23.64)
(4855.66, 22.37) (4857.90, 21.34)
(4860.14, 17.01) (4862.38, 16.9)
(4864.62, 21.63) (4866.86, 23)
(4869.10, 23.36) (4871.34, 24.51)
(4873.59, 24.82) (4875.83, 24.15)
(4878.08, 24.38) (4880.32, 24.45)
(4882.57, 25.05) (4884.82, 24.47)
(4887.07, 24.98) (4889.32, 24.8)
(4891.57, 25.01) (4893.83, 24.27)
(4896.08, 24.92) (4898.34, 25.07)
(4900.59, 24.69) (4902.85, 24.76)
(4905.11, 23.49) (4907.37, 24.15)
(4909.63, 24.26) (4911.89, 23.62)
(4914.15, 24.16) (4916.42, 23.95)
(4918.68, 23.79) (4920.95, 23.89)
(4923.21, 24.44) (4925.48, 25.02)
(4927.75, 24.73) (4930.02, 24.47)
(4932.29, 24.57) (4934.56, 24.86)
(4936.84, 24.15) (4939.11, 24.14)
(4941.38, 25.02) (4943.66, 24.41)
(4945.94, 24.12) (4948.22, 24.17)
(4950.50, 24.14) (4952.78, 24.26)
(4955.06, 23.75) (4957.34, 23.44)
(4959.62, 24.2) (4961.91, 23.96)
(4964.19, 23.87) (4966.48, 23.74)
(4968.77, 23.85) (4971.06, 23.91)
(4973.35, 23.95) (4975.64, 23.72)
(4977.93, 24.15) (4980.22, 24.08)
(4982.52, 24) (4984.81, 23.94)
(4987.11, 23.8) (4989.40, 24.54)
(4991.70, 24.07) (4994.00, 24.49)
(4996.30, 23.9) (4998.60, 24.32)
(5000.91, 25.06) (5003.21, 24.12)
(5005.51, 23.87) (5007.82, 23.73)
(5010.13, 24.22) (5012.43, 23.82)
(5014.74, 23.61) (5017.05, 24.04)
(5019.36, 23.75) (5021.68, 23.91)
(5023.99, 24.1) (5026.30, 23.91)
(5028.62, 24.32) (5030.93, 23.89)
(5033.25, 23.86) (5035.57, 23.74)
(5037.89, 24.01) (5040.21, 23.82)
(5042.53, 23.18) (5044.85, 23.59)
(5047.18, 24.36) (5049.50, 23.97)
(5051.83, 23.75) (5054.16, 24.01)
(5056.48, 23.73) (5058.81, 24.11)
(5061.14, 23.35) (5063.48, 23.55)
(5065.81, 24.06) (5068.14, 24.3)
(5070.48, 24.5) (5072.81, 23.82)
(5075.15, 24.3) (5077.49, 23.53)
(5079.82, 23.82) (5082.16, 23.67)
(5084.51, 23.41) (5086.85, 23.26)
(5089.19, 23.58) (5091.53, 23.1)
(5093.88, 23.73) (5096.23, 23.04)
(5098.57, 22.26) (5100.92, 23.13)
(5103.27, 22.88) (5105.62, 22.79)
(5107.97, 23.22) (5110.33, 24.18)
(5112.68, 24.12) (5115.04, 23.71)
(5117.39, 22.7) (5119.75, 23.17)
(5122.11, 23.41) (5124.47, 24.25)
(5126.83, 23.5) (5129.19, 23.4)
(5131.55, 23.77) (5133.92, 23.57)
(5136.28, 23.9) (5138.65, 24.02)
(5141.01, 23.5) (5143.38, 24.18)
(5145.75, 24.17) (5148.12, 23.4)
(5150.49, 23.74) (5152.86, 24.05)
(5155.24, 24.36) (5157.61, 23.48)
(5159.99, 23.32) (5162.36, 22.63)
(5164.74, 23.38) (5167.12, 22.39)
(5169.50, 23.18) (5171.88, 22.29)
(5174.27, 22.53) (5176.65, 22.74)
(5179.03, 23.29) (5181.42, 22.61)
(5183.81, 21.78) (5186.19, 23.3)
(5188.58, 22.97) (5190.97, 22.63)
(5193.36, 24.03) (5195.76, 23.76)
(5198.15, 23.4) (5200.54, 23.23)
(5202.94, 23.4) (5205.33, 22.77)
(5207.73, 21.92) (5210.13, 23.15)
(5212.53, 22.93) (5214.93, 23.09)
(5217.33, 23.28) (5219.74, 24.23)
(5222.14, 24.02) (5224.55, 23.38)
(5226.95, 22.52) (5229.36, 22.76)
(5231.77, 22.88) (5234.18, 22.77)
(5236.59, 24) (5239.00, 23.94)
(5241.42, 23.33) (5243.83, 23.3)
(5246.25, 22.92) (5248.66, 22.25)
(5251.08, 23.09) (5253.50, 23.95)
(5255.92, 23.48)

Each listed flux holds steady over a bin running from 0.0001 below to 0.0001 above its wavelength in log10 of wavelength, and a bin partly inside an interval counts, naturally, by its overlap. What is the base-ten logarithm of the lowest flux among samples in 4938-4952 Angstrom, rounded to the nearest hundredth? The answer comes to 1.38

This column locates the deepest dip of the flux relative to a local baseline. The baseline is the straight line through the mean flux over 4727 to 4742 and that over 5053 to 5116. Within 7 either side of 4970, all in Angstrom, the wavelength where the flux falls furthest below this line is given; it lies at 4966.48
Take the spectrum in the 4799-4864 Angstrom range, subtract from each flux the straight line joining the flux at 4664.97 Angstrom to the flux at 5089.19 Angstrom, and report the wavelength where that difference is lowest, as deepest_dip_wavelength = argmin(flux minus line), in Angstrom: 4862.38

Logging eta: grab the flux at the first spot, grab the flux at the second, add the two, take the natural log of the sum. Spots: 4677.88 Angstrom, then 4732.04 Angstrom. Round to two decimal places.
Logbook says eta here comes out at 3.92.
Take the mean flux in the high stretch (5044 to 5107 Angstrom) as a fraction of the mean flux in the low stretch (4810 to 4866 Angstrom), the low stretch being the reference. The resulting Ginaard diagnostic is 0.994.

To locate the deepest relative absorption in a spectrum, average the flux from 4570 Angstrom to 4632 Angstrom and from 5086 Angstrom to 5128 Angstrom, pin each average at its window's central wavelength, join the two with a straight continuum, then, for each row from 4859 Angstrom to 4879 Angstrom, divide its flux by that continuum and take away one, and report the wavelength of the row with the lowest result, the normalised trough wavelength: 4862.38 Angstrom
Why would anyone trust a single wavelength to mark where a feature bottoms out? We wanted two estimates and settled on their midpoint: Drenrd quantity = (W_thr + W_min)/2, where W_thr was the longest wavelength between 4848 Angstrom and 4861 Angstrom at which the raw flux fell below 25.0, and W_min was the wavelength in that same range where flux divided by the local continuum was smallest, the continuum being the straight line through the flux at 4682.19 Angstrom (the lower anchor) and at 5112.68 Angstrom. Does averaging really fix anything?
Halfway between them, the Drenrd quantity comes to 4860.1 Angstrom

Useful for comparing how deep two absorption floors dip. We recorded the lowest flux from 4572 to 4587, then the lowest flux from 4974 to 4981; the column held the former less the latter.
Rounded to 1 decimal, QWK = 1.0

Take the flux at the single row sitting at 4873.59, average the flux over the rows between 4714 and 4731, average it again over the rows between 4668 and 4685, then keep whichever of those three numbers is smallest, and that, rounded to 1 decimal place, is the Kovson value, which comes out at 24.8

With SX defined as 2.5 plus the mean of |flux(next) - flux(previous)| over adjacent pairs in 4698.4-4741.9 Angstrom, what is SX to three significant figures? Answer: 2.94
